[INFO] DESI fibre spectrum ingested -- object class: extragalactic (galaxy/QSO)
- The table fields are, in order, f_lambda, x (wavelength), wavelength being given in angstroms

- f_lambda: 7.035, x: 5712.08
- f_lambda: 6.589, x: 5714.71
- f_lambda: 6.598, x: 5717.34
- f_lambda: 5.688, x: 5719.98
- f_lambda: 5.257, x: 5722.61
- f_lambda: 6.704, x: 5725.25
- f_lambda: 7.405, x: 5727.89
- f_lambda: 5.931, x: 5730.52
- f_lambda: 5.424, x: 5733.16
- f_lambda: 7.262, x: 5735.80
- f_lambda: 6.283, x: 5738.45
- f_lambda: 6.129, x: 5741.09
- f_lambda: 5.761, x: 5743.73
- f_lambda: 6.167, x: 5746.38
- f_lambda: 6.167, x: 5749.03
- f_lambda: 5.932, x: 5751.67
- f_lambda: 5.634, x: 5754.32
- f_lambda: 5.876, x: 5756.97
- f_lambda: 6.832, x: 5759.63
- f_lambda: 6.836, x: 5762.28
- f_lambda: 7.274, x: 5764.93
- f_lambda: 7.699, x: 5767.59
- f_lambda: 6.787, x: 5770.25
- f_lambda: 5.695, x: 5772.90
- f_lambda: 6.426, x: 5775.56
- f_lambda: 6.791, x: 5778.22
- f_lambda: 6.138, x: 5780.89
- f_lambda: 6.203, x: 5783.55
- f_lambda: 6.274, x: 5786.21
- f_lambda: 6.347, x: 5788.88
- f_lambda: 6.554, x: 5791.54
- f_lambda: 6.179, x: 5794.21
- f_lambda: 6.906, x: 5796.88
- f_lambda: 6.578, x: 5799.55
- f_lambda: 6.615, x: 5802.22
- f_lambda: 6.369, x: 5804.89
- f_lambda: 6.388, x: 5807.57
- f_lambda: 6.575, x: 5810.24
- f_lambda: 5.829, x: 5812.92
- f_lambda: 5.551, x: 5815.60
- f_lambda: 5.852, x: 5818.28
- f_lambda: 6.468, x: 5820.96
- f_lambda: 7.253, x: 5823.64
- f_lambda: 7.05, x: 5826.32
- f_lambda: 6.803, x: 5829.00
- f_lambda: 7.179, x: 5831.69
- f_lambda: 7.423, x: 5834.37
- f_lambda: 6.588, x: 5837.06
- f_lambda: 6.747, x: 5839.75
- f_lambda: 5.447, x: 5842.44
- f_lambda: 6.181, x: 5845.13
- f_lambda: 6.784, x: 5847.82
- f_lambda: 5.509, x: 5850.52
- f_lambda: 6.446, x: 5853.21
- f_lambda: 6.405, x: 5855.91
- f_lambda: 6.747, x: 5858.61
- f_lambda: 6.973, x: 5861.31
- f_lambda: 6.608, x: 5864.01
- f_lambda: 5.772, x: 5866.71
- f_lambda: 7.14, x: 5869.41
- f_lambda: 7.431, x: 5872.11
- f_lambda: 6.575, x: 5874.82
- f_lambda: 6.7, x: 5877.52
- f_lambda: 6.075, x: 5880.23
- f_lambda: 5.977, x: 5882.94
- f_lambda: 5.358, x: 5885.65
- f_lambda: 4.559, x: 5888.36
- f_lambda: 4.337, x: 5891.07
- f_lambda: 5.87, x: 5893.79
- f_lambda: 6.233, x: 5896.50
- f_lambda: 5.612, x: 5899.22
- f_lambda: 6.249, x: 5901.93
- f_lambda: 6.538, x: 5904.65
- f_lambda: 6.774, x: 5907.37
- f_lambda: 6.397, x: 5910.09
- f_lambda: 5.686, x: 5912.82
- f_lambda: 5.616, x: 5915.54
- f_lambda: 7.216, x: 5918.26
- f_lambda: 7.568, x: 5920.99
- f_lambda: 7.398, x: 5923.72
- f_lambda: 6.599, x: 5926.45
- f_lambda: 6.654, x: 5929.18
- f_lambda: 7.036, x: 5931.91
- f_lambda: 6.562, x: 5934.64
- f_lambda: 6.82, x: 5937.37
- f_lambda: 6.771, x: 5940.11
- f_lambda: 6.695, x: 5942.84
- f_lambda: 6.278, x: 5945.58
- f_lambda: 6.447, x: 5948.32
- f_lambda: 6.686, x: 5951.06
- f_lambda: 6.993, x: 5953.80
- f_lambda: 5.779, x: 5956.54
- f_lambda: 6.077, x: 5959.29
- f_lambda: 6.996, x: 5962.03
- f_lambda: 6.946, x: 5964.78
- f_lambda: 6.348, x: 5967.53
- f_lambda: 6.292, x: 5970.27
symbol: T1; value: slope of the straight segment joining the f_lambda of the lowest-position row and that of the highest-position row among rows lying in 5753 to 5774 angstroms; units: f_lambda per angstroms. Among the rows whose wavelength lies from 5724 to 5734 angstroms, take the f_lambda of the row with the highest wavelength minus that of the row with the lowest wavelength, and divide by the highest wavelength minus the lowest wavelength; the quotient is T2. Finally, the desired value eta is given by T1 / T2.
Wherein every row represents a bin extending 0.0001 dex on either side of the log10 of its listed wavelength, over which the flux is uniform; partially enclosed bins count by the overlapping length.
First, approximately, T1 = 0.00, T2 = -0.16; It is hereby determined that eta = 0.0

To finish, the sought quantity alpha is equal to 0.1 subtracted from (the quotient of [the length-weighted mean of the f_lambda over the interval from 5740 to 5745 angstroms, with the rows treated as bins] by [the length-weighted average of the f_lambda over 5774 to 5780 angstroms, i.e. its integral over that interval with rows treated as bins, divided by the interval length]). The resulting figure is 0.810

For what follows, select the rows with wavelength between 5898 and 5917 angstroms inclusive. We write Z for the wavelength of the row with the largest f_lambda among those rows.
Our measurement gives 5907.37 angstroms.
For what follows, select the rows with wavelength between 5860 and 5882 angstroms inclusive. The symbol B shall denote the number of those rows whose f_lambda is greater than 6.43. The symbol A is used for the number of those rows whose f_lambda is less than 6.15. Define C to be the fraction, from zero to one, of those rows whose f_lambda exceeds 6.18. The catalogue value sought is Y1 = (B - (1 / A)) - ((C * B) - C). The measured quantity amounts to 1.75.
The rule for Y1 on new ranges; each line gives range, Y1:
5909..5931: 1.50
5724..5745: 1.75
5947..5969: 1.50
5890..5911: 1.04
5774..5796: 0.25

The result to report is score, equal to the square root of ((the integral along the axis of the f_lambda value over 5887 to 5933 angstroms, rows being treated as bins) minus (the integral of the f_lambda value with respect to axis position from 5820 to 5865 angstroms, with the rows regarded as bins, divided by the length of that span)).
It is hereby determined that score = 16.8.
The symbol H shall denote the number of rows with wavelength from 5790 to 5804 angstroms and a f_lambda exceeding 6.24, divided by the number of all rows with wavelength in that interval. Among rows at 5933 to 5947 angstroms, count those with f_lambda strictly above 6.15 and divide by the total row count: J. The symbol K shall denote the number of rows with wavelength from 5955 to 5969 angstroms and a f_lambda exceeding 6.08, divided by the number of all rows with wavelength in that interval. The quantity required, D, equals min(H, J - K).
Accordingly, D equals 0.40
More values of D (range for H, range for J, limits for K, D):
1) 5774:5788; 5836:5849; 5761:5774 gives 0.00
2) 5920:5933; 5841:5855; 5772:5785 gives -0.20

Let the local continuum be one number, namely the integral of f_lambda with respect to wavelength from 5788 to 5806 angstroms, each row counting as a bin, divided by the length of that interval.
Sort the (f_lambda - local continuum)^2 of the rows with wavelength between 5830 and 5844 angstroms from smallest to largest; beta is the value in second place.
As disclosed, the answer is 0.05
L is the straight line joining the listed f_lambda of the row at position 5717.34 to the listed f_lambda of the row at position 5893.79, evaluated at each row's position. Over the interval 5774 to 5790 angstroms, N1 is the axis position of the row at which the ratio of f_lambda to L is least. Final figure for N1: 5780.89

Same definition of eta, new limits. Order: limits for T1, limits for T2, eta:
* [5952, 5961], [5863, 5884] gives 5.0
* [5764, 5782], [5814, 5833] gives -0.7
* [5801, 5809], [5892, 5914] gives 4.4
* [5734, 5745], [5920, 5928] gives 1.1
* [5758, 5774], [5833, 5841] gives 0.7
